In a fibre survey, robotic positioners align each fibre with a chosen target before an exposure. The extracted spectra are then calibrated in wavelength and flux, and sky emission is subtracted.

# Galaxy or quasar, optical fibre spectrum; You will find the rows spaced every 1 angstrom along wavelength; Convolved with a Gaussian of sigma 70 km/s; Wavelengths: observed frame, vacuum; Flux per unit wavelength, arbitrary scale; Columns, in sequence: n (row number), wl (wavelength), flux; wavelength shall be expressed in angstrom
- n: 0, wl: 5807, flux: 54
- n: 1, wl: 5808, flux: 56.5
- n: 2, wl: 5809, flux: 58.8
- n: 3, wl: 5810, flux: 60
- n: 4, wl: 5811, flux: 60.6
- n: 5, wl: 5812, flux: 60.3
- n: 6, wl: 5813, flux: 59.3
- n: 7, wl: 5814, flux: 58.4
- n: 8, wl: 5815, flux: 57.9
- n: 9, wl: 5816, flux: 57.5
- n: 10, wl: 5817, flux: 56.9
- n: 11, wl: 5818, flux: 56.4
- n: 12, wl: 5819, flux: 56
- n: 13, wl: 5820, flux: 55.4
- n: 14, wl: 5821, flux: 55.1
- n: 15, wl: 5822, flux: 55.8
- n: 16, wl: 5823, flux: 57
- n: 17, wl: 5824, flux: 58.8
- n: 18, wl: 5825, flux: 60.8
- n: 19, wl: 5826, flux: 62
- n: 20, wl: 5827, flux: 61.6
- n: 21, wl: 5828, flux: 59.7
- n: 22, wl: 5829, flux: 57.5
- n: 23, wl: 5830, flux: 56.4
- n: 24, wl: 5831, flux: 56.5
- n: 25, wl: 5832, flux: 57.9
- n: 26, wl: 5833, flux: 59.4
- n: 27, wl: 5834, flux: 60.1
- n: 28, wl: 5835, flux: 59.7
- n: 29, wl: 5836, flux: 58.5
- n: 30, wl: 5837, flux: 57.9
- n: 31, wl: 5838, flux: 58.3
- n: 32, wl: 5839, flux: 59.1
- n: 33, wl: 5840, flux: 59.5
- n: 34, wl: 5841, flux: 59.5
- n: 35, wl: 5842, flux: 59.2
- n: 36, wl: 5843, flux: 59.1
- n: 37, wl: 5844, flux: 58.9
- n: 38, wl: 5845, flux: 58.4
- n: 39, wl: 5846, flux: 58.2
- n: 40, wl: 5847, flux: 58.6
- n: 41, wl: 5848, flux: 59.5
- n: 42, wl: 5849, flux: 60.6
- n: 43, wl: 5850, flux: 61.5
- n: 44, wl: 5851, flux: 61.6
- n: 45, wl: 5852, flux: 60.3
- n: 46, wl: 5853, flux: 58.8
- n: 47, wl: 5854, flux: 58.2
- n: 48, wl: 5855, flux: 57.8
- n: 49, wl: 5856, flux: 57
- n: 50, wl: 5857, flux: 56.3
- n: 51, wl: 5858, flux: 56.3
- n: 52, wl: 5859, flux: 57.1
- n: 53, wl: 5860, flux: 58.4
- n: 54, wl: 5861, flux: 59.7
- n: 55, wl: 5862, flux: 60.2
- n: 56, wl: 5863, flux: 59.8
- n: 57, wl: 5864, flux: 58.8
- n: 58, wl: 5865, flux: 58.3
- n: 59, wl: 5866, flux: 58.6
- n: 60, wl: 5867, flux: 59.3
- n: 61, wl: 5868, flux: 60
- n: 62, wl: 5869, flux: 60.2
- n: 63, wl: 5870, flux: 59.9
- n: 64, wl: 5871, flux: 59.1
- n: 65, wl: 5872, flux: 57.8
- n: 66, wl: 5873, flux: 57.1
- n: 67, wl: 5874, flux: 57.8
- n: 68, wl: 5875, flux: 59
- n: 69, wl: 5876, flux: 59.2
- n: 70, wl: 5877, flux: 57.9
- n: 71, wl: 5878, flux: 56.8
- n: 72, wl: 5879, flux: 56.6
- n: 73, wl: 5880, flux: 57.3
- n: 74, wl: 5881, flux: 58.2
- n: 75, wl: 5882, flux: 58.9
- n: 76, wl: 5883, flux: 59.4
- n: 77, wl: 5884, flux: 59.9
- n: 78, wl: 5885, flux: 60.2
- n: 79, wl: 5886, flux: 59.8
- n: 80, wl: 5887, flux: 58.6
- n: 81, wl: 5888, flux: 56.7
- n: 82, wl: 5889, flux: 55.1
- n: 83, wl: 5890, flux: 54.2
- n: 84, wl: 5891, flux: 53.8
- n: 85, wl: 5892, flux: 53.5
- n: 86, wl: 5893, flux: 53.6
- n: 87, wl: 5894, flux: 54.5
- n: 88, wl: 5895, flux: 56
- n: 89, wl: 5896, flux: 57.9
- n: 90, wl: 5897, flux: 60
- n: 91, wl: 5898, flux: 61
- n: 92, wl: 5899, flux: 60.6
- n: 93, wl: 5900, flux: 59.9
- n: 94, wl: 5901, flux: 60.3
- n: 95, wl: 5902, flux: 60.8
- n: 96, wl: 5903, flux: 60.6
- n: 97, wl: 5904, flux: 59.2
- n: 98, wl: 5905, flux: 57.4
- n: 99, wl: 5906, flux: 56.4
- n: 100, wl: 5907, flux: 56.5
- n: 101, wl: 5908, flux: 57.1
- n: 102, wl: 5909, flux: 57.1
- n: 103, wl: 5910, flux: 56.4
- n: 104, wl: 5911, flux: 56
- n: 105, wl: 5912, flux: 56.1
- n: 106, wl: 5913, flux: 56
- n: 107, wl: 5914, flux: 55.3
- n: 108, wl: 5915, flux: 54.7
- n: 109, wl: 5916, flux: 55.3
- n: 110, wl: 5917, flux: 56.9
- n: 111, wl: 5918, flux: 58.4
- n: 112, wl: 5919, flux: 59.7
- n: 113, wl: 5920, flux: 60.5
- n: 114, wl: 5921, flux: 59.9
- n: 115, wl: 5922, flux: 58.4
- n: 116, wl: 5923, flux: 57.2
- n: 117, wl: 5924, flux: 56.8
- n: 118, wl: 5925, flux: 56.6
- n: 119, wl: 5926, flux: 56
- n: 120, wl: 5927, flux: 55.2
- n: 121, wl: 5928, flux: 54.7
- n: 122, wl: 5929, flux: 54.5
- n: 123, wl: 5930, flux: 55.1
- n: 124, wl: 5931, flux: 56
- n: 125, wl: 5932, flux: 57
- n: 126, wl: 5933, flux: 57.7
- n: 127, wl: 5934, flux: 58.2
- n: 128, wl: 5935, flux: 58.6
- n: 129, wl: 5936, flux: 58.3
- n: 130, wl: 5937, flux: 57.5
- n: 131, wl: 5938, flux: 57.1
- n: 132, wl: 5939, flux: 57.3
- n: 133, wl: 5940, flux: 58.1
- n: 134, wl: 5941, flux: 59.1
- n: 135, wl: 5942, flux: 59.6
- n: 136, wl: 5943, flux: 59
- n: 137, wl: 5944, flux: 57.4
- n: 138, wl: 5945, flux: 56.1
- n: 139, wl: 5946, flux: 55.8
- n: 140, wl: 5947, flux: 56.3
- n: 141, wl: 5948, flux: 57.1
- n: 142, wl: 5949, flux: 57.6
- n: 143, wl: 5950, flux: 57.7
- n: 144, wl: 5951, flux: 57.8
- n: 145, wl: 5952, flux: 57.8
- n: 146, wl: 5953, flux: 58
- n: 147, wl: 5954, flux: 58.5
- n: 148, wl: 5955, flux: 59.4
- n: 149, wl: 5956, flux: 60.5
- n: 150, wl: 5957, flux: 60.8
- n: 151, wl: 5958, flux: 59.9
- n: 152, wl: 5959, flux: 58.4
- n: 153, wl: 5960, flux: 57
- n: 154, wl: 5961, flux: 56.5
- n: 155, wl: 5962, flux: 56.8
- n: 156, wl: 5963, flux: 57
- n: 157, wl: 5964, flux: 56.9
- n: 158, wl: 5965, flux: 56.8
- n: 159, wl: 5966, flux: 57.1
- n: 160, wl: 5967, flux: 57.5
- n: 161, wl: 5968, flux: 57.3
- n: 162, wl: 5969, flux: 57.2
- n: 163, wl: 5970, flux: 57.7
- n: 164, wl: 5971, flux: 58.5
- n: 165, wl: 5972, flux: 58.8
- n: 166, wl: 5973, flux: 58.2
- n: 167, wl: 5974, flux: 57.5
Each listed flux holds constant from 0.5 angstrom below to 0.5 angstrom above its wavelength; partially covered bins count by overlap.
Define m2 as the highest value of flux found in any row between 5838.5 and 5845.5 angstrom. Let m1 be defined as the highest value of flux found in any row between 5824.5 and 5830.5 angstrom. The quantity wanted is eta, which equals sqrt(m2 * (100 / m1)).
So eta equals 9.80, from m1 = 62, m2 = 59.5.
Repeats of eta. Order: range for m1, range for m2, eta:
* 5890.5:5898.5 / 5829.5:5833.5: 9.87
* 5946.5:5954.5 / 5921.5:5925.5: 9.99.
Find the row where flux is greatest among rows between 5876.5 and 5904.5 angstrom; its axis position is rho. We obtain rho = 5898 angstrom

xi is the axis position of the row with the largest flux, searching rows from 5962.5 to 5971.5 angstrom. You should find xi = 5971 angstrom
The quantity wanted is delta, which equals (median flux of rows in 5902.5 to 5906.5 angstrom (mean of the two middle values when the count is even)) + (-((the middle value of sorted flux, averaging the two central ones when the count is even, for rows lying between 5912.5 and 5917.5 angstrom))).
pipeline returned 3.0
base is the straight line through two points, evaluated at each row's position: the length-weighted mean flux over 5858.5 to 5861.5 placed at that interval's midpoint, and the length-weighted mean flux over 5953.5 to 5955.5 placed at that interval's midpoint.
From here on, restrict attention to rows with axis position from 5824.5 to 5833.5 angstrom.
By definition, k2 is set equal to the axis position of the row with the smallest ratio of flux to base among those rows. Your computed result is 5830 angstrom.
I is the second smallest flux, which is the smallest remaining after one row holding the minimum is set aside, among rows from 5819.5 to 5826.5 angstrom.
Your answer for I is 55.4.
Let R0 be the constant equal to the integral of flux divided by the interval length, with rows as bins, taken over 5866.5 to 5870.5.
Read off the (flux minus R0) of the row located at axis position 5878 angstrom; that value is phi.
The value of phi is -3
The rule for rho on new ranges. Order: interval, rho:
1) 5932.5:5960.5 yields 5957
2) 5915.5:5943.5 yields 5920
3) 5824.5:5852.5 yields 5826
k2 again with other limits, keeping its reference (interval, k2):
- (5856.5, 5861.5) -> 5858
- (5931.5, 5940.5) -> 5932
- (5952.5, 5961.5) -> 5961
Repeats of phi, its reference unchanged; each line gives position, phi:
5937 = -2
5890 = -6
